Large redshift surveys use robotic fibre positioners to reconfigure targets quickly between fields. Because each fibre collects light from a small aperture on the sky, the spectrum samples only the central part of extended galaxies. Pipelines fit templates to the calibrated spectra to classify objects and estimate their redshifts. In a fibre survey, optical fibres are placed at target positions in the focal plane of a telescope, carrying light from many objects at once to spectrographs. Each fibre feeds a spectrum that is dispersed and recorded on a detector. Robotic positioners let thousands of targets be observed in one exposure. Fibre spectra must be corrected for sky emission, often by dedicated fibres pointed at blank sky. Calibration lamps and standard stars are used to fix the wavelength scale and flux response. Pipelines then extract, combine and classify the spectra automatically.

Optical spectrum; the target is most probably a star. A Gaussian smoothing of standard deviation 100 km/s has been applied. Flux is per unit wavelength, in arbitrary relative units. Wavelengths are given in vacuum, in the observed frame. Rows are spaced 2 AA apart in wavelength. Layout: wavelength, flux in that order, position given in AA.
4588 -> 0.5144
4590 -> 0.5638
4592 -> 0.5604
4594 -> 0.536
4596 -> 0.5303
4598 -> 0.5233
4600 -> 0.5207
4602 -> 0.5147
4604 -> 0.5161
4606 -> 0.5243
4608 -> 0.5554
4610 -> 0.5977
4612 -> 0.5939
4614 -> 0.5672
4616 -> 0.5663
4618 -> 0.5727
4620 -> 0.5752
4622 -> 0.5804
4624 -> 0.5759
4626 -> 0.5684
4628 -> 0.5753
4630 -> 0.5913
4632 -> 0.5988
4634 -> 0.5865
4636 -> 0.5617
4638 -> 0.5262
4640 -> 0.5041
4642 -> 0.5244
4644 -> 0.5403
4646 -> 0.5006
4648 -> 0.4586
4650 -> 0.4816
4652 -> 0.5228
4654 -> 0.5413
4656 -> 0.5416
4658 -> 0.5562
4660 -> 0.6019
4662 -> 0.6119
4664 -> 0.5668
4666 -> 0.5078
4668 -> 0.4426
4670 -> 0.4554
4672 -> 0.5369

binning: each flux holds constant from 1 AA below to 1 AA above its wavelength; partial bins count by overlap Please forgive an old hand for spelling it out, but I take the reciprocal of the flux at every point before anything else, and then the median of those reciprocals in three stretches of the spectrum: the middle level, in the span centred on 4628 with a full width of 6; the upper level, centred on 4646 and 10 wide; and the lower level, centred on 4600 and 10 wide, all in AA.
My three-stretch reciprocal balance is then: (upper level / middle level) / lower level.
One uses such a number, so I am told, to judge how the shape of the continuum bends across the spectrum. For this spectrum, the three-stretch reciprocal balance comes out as 0.598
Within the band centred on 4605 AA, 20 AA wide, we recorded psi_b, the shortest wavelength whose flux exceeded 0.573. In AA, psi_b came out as 4610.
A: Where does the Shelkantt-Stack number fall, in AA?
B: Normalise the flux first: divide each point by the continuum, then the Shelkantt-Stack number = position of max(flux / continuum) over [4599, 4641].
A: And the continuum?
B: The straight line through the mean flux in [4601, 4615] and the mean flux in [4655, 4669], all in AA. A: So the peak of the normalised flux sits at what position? 4632 AA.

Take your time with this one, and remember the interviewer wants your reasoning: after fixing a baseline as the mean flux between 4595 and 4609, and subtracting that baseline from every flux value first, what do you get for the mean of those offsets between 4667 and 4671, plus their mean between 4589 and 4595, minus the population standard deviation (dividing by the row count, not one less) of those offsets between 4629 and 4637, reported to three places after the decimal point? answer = -0.064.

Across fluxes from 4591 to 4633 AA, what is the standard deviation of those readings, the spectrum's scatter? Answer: 0.028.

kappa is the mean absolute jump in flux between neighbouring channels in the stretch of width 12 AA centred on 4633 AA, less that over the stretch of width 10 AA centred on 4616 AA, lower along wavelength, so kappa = 0.010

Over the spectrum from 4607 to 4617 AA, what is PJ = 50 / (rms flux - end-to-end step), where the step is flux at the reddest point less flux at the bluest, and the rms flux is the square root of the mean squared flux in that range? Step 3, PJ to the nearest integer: 88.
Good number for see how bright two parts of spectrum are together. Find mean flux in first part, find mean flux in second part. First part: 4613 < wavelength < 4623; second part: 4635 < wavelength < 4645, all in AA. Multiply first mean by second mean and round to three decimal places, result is 0.304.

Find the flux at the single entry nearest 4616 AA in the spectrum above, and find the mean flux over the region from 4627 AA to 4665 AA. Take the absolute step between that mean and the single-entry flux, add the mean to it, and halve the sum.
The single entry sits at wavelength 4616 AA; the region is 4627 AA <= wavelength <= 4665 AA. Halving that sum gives 0.283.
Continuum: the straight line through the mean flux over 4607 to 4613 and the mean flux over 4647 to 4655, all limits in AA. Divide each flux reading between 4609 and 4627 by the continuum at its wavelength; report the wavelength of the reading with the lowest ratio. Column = 4614 AA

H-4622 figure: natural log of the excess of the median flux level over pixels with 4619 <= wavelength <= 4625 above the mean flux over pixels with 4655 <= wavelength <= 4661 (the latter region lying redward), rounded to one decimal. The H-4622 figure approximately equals -4.7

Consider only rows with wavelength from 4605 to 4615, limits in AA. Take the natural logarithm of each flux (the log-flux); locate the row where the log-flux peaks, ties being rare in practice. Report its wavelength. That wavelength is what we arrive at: 4610 AA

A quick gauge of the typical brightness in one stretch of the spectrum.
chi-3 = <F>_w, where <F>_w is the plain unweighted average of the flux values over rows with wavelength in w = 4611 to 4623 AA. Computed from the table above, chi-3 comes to 0.58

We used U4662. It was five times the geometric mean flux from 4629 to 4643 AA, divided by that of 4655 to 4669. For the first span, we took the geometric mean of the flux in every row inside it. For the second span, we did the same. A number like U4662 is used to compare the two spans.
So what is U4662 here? 5.10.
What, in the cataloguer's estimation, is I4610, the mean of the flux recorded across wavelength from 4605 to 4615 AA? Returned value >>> 0.568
